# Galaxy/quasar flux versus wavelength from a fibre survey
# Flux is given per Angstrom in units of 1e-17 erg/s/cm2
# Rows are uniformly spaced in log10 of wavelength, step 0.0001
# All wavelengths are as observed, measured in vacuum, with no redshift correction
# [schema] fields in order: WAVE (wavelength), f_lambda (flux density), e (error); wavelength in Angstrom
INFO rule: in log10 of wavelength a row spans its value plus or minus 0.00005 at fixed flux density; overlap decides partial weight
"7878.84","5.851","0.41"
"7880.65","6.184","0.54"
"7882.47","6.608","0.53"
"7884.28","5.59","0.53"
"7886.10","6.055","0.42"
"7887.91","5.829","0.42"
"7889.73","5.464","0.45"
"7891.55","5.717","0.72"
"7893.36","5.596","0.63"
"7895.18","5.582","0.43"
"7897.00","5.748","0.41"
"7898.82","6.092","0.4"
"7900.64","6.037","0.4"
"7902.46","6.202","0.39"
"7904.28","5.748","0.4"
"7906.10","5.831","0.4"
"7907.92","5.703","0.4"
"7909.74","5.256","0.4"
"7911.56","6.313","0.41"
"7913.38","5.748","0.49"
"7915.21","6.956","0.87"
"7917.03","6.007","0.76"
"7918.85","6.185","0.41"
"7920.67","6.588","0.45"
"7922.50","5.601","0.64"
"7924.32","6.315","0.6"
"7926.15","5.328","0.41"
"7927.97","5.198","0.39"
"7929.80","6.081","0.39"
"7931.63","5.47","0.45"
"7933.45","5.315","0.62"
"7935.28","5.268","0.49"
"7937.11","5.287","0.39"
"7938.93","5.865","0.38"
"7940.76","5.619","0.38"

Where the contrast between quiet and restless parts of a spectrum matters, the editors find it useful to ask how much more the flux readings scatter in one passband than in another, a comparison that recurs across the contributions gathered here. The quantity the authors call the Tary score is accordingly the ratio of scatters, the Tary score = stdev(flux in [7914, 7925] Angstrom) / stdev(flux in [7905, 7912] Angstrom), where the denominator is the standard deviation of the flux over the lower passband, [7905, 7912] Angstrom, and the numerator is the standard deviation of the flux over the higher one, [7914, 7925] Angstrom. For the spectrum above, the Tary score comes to 1.1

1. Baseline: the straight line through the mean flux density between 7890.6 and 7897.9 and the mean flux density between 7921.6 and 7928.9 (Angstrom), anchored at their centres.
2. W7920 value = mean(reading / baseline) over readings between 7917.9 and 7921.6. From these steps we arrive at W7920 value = 1.14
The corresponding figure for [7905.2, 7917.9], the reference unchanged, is 1.06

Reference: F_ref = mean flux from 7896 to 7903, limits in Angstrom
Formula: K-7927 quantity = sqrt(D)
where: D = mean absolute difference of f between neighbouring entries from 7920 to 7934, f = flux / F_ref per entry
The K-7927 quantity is 0.33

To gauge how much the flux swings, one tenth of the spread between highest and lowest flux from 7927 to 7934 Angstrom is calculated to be 0.088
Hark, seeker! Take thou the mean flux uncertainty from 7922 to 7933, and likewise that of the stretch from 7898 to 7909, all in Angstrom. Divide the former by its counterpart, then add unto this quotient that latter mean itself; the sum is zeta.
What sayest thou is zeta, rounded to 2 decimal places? 1.60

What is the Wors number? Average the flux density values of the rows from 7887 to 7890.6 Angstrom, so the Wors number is 5.65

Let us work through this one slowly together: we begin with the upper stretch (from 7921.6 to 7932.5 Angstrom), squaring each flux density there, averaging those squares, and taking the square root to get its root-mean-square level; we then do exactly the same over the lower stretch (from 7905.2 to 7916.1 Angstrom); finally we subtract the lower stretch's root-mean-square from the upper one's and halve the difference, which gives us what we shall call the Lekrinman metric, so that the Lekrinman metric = -0.16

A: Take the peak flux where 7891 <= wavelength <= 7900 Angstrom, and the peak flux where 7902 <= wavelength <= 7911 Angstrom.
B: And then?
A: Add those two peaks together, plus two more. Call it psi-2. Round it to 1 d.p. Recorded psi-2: 14.3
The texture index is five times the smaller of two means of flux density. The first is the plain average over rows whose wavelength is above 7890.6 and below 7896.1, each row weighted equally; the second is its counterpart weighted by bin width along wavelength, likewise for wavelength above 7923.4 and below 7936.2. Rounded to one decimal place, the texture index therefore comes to 27.8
